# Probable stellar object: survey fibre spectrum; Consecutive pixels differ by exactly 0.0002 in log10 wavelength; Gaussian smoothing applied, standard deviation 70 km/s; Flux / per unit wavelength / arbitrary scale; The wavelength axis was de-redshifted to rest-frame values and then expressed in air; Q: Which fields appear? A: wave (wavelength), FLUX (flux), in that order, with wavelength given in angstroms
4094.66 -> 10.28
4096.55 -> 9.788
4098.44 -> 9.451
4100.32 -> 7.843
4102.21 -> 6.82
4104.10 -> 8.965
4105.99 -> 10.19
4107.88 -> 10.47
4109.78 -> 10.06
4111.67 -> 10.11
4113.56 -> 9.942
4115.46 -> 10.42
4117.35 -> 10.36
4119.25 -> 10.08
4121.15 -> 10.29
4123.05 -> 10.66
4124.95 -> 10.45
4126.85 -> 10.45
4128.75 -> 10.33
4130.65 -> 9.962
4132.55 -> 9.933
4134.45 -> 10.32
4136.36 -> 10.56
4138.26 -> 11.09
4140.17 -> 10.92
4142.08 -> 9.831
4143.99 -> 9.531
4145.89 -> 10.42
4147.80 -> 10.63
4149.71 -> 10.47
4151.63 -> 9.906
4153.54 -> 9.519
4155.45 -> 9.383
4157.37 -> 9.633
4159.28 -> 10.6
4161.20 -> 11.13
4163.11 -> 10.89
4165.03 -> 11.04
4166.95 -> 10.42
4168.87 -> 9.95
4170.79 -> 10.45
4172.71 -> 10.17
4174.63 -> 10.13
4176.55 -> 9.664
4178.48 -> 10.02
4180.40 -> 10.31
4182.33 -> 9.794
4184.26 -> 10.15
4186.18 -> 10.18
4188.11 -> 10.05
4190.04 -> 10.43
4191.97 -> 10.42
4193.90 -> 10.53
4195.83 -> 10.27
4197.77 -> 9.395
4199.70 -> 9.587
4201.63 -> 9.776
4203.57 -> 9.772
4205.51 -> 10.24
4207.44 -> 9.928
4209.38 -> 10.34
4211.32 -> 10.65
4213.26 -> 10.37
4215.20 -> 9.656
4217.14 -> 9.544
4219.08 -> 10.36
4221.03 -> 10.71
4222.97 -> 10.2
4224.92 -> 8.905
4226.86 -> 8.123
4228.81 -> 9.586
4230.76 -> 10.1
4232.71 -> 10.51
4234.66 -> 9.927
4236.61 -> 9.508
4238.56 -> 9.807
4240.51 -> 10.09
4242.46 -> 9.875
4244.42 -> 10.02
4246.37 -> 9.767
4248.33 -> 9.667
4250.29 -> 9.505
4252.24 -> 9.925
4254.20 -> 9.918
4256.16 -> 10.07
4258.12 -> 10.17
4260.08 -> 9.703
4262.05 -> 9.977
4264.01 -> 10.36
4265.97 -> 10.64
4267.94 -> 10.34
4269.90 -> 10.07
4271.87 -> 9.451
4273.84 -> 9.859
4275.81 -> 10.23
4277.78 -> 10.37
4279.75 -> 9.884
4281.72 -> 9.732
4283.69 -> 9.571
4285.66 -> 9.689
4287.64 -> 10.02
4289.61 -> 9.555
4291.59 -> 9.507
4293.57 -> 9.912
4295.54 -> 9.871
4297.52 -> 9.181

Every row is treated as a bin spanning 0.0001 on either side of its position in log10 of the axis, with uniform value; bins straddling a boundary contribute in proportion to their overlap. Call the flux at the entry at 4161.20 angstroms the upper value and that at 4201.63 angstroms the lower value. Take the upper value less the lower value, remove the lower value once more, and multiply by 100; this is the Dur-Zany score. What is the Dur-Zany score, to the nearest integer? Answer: -842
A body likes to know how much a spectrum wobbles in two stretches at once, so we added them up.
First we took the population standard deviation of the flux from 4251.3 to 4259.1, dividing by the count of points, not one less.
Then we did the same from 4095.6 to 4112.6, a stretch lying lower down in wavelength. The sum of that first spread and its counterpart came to 1.26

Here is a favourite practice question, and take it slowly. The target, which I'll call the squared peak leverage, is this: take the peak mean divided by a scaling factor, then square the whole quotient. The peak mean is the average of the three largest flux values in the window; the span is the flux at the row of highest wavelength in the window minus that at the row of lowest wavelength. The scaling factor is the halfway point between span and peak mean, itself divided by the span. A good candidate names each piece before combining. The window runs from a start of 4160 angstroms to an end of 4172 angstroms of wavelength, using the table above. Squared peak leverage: 2.1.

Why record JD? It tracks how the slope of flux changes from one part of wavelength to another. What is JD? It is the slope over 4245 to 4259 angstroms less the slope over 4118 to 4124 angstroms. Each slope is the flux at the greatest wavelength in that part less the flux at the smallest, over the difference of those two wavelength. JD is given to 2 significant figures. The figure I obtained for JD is -0.12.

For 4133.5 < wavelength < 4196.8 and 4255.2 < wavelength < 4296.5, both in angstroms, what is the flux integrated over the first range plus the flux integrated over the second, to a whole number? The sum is 1061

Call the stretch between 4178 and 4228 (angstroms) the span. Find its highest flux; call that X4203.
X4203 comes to 10.71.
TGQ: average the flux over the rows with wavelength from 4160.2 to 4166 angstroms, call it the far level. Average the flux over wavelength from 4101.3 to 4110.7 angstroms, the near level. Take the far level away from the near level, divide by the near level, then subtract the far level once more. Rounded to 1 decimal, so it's -11.2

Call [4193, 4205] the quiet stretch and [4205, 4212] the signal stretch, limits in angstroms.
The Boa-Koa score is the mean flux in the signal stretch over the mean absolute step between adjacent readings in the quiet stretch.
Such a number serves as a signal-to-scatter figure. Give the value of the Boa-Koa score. 33.8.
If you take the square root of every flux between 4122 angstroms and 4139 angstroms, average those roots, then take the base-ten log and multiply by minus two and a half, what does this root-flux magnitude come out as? -1.272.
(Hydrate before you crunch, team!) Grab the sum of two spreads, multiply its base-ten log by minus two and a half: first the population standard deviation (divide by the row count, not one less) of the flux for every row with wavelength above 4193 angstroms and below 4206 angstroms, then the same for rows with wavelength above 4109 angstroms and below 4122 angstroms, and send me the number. 0.66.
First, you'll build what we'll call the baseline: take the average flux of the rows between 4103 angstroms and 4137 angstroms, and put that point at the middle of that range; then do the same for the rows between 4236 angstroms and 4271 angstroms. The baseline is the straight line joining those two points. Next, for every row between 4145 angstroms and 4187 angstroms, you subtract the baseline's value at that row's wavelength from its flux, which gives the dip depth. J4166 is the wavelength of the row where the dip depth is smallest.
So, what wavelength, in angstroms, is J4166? 4155.45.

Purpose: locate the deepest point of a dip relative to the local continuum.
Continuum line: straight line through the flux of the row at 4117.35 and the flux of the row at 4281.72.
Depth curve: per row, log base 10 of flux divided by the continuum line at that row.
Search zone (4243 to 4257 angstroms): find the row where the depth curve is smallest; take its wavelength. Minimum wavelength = 4250.29 angstroms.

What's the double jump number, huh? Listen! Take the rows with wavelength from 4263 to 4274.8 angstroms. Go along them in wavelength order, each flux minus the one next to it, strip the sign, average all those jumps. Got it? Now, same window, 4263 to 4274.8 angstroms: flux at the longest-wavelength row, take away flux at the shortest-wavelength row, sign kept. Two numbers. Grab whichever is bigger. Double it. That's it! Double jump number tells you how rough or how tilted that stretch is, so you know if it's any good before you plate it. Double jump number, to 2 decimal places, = 0.75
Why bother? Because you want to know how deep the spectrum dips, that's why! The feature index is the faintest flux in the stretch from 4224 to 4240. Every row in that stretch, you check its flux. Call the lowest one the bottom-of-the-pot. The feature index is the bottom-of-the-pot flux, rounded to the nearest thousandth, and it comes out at 8.123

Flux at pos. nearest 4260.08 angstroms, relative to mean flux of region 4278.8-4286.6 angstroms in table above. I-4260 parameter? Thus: 1.00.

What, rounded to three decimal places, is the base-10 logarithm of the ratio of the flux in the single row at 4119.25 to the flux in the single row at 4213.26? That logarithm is -0.012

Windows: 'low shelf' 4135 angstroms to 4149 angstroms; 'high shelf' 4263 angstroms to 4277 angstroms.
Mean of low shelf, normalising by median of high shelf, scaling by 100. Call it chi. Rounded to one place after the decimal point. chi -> 101.9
